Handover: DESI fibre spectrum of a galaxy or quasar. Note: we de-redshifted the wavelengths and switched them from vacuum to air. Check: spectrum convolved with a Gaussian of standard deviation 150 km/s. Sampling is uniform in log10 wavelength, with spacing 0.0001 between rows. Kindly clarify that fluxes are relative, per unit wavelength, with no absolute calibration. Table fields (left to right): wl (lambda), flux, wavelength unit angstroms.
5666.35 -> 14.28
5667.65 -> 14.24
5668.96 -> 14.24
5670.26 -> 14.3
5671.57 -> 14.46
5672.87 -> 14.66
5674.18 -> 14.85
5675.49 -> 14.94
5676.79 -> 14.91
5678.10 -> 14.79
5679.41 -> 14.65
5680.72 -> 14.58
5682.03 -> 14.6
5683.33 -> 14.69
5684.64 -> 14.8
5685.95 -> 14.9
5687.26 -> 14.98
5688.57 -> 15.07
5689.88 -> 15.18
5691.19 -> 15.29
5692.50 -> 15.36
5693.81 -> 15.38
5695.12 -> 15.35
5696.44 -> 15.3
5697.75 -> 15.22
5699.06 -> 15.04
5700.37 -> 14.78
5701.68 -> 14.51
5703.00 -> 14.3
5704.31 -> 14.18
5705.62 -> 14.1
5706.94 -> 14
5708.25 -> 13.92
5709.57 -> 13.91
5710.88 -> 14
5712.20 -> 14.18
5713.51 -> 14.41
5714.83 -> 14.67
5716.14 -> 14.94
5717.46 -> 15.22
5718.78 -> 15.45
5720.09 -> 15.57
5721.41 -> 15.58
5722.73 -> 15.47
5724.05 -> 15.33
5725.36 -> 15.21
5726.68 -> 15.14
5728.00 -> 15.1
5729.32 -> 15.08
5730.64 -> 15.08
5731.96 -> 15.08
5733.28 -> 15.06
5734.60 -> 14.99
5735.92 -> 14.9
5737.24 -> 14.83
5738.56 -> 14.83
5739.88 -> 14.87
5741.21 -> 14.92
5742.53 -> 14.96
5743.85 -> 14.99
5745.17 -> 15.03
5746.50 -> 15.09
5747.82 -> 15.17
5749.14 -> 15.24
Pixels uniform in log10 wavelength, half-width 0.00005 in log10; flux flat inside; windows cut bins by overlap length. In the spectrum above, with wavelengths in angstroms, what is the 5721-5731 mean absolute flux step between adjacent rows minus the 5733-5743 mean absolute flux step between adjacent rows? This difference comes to 0.020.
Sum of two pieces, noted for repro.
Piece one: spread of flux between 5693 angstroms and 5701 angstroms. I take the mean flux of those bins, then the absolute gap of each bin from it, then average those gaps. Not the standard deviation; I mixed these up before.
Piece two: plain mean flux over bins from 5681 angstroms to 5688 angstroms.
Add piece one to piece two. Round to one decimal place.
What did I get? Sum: 15.0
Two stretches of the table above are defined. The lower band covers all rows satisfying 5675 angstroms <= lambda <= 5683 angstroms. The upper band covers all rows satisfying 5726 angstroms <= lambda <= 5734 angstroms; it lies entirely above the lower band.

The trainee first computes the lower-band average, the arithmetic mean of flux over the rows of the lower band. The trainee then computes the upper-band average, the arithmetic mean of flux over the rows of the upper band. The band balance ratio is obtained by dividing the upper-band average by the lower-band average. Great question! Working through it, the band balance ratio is 1.02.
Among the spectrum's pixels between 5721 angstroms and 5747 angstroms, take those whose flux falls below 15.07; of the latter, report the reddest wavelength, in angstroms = 5745.17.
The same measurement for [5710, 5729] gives 5716.14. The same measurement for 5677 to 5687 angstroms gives 5685.95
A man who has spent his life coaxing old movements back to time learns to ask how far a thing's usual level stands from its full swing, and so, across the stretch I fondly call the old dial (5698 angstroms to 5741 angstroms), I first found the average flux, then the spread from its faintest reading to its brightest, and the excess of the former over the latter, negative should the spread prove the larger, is 13.1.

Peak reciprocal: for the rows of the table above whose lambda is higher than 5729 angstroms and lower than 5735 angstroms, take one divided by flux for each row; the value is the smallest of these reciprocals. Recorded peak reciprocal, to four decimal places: 0.0663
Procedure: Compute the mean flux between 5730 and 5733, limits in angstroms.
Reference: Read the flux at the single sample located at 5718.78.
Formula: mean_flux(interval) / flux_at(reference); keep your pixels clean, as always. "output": 0.98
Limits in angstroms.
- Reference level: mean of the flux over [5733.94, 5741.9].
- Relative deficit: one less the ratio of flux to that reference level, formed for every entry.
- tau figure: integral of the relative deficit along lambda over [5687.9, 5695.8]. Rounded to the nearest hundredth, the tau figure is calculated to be -0.20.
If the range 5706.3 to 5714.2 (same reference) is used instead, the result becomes 0.43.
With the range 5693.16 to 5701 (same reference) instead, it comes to -0.15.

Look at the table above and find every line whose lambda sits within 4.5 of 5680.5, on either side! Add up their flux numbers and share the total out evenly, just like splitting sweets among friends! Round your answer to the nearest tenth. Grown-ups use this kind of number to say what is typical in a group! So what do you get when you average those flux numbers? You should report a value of 14.7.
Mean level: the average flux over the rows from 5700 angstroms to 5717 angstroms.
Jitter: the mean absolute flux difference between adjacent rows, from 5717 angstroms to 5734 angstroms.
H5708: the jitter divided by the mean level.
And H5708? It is 0.0051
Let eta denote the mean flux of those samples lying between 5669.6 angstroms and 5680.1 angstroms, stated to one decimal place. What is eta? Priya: 14.7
